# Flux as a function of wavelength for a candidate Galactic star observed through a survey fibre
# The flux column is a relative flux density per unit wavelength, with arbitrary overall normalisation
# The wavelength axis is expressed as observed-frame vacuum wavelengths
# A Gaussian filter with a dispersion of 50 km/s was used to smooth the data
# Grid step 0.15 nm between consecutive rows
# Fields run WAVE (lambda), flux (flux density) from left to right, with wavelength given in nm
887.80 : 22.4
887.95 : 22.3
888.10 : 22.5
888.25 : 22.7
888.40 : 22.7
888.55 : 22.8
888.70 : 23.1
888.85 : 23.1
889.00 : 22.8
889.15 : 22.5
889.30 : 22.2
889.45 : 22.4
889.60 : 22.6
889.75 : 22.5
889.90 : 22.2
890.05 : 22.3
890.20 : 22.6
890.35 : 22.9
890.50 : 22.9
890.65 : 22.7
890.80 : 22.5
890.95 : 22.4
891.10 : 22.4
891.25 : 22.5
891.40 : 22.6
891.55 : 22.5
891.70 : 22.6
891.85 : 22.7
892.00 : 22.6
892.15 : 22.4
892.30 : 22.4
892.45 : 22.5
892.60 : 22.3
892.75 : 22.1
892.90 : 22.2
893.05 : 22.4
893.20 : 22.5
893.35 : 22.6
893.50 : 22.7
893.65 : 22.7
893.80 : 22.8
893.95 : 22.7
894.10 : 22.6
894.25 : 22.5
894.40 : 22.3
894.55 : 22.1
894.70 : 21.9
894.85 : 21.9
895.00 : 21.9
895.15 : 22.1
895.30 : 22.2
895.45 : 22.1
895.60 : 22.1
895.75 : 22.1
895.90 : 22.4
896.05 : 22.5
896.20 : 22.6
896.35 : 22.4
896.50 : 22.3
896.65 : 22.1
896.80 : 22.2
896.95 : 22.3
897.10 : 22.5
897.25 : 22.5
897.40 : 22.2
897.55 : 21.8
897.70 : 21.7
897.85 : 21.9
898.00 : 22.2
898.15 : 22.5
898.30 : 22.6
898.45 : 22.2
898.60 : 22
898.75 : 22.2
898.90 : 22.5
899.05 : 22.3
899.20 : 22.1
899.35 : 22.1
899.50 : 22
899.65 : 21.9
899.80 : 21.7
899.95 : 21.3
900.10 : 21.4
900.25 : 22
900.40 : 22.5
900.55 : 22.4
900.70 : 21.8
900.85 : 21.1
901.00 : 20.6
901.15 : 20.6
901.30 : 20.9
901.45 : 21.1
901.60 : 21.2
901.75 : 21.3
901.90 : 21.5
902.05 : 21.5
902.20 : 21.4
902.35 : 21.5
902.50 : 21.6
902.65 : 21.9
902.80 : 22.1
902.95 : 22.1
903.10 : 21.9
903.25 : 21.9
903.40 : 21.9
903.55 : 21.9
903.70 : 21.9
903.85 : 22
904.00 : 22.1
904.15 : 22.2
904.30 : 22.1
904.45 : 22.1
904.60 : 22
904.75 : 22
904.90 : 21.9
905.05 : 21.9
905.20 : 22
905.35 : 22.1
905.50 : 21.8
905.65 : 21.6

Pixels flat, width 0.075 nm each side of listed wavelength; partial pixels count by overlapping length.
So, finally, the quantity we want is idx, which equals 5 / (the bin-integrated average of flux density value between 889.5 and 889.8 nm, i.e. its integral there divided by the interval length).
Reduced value 0.222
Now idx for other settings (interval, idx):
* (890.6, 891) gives 0.222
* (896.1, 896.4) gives 0.222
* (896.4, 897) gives 0.225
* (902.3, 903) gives 0.229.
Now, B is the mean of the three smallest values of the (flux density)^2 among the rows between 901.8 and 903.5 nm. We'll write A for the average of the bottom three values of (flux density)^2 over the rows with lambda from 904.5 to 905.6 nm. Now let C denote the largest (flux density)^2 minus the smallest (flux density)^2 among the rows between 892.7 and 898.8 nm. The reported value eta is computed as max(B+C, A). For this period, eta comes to 510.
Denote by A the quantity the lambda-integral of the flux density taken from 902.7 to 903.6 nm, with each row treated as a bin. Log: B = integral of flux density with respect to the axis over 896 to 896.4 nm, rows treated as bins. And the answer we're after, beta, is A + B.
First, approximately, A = 19.8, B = 9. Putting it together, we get 28.8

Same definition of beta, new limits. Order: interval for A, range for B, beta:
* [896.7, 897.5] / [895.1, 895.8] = 33.3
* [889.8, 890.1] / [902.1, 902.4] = 13.1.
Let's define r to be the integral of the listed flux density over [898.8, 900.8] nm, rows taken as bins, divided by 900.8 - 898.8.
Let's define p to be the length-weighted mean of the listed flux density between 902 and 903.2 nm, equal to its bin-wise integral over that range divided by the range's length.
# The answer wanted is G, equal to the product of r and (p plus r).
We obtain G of 962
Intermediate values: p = 21.8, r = 22.0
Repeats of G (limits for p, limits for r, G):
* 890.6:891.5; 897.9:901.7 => 966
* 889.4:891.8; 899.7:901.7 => 943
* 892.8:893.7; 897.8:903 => 964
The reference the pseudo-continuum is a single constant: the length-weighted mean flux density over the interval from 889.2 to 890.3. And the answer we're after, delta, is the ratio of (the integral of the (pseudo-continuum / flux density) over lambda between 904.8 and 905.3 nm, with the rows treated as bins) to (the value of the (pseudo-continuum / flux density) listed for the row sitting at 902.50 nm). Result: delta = 0.49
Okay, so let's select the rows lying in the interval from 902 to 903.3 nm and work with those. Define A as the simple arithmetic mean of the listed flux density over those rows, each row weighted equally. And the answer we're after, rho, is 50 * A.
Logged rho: 1088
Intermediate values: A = 21.8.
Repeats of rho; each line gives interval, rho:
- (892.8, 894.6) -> 1125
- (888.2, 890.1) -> 1130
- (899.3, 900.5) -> 1093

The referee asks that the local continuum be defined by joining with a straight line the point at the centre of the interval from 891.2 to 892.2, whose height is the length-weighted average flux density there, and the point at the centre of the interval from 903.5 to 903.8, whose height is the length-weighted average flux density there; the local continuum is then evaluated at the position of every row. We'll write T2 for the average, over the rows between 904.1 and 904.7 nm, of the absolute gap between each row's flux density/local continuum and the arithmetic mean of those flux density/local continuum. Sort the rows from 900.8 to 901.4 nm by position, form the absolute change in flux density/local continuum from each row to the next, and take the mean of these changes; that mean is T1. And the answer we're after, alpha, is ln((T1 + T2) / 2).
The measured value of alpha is -4.94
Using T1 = 0.012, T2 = 0.002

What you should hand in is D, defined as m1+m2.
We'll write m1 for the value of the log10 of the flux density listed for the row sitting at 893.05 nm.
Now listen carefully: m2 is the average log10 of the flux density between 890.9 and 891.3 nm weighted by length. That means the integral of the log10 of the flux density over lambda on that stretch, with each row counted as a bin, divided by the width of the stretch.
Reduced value 2.701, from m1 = 1.35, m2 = 1.35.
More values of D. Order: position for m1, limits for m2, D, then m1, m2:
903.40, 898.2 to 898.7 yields 2.688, 1.34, 1.35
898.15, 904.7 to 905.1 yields 2.693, 1.35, 1.34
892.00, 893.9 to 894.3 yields 2.708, 1.35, 1.35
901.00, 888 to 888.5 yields 2.668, 1.31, 1.35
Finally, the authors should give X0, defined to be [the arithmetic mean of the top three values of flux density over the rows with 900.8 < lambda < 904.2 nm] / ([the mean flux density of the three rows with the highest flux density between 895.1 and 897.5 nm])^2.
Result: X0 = 0.0436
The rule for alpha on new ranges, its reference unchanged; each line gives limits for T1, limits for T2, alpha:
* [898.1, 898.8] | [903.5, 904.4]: -4.87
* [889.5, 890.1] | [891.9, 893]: -5.07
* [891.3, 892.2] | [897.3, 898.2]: -4.79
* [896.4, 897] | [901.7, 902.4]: -5.35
